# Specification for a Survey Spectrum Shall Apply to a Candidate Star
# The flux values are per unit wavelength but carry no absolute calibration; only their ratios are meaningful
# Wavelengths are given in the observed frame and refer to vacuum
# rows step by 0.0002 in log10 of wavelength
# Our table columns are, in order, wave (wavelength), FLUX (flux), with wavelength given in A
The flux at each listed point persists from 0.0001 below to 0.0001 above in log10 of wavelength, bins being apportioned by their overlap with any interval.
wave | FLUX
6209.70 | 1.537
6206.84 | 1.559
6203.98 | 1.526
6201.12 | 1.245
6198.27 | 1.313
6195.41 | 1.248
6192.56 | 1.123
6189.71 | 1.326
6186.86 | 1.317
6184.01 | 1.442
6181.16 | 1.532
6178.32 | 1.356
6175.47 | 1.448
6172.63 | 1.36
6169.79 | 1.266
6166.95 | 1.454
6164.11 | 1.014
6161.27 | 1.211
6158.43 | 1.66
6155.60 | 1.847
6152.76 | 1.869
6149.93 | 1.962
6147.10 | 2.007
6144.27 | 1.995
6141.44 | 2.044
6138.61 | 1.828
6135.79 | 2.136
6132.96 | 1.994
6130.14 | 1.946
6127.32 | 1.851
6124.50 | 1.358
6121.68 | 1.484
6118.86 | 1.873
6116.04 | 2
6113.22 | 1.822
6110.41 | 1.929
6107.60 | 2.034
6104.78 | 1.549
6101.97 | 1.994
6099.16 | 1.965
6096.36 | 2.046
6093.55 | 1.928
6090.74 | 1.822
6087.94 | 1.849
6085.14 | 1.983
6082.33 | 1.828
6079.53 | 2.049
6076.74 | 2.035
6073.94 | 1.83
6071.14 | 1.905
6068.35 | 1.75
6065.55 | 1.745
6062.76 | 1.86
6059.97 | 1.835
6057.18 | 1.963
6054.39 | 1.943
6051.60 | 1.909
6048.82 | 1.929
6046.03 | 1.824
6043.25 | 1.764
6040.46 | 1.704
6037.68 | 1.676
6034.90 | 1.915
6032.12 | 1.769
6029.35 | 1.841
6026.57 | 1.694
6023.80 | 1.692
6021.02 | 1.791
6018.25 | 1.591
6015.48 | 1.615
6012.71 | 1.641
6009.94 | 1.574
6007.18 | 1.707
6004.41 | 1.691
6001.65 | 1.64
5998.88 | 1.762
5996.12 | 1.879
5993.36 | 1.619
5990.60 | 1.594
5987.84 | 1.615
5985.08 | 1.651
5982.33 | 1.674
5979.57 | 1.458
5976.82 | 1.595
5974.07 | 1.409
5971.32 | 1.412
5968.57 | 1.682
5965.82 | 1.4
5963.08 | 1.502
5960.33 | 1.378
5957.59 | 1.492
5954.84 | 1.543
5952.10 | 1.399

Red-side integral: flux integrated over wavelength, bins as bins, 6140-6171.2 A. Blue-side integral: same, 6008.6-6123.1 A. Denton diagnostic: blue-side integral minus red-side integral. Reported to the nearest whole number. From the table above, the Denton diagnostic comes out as 157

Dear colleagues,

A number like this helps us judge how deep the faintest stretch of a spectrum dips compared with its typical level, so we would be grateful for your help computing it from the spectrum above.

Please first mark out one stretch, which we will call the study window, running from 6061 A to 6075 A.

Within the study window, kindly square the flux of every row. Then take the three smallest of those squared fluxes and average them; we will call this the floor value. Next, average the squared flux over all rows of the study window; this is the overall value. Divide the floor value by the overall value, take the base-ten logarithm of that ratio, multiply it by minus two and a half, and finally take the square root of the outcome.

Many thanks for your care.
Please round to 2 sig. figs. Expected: 0.23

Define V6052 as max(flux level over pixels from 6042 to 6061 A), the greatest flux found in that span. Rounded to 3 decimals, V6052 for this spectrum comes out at 1.963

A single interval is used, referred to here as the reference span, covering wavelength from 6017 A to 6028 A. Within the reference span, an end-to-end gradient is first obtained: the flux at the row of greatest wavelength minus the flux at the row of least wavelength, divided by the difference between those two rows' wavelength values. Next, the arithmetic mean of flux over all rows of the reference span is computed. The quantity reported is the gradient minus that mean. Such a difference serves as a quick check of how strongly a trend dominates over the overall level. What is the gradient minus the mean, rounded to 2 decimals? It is -1.68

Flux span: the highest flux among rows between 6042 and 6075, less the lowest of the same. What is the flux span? 0.22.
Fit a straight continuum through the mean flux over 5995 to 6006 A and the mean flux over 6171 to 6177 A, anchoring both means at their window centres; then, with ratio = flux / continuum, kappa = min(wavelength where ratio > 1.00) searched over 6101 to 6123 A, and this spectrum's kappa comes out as 6101.97 A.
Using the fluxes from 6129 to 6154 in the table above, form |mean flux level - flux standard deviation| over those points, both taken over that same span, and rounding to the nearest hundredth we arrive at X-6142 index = 1.89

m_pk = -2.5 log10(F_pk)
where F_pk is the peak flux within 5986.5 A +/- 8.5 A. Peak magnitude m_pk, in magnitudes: -0.56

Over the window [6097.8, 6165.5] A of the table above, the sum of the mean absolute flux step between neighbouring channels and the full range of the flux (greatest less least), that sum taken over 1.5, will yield 0.87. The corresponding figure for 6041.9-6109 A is 0.41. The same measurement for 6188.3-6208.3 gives 0.38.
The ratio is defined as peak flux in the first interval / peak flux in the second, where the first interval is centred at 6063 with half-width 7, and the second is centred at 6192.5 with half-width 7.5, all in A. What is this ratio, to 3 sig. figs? 1.48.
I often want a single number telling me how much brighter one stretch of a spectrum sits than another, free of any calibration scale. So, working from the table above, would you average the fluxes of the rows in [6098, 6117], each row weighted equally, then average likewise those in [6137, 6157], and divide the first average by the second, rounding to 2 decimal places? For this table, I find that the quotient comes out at 0.98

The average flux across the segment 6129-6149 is 2.0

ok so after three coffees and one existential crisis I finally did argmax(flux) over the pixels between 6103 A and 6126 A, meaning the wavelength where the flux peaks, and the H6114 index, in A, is 6107.60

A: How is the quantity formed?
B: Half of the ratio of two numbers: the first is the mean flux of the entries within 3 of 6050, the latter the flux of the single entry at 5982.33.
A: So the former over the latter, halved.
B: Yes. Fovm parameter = 0.57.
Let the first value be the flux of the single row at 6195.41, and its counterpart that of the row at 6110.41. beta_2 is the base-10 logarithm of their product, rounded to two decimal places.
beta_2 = 0.38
